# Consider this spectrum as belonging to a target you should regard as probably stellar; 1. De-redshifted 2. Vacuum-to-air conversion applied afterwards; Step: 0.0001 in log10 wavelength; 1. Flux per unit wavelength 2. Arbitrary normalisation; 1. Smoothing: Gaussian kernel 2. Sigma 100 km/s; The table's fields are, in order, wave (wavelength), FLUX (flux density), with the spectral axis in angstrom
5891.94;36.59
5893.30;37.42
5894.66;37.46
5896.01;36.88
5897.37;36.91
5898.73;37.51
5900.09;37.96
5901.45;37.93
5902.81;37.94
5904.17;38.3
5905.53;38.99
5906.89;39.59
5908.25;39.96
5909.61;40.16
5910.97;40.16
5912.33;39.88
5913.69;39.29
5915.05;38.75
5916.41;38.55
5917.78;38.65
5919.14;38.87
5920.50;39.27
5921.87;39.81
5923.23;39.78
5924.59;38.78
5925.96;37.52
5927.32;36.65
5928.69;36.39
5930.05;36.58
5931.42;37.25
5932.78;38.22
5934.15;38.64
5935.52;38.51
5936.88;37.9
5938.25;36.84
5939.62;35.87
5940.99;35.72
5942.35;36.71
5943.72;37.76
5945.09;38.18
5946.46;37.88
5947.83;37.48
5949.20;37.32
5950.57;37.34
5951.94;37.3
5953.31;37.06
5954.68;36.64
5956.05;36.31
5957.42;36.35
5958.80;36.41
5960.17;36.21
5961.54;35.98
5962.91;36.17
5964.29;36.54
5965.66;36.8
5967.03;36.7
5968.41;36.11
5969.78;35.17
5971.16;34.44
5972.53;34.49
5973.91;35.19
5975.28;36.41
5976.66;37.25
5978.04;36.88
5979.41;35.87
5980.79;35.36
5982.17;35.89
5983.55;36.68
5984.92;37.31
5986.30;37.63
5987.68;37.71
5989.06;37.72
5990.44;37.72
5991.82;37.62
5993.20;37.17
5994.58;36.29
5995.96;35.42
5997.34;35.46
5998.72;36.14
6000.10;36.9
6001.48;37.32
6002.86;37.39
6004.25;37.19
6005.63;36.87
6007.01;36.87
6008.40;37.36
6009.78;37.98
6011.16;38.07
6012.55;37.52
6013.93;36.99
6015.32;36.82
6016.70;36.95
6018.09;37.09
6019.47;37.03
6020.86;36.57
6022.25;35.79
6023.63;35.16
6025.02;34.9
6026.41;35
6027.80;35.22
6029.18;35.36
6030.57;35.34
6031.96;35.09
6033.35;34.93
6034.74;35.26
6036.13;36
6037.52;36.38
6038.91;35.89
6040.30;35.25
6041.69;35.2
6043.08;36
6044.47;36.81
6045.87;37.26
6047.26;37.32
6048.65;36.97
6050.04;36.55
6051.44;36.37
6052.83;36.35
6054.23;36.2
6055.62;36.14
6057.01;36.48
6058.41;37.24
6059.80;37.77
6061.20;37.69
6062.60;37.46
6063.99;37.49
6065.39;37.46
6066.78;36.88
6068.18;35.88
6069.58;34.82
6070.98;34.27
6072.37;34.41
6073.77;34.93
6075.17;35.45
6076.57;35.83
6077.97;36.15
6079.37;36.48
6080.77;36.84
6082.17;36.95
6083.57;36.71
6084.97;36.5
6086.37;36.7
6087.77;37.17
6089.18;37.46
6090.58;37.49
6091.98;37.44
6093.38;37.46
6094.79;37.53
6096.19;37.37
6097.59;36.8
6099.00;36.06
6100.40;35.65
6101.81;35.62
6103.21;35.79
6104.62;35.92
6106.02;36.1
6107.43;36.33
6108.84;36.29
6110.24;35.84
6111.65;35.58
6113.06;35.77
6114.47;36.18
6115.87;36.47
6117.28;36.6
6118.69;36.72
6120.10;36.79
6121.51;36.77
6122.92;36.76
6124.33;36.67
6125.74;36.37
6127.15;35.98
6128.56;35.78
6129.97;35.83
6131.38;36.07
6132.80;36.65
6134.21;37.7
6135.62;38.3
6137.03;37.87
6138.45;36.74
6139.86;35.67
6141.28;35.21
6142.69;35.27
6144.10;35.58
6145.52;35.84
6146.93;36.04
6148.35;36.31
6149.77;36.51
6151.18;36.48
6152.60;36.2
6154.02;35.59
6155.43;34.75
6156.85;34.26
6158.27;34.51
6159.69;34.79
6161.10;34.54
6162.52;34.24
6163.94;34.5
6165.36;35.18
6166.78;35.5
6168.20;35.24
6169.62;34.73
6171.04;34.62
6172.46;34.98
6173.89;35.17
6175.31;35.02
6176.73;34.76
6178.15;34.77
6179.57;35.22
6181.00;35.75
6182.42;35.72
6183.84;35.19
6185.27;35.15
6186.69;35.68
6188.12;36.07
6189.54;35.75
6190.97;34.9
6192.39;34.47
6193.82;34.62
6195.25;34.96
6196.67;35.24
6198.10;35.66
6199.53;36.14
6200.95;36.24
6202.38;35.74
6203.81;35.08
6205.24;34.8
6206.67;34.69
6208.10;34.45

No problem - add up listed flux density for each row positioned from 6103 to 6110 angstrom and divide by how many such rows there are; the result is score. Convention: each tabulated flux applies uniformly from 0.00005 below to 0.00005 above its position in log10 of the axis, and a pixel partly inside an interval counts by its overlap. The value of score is 36.1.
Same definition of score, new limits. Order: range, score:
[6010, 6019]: 37.2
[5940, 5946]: 37.1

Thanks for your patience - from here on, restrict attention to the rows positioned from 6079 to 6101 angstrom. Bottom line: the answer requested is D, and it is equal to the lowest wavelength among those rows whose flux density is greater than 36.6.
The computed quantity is 6080.77 angstrom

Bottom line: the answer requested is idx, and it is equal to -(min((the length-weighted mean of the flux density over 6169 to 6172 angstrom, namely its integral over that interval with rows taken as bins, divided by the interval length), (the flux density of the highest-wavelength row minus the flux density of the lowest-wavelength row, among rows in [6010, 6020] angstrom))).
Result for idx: 1.0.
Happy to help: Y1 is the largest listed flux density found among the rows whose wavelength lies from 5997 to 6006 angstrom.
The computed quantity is 37.39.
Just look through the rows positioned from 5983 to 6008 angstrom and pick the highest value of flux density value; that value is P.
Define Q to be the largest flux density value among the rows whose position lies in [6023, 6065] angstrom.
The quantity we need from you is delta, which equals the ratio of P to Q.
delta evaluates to 1.00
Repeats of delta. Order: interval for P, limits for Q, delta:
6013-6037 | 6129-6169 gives 0.97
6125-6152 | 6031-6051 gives 1.03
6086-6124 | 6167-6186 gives 1.05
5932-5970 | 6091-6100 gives 1.03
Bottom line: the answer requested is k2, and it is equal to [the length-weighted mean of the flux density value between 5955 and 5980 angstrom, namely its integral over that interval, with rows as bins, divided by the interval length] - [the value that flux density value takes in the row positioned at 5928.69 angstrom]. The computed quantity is -0.3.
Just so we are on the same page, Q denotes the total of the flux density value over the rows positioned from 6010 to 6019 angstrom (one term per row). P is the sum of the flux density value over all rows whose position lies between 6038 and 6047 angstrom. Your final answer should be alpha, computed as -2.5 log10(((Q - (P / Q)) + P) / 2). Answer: -5.85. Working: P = 216.4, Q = 223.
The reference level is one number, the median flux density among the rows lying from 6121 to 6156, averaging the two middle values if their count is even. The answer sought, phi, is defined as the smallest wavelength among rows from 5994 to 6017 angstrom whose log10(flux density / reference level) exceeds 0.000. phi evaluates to 5994.58 angstrom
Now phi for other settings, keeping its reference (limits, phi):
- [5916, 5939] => 5916.41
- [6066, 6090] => 6066.78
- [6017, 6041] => 6018.09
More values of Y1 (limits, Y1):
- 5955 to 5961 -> 36.41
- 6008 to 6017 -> 38.07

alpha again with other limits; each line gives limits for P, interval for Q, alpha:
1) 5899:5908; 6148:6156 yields -5.87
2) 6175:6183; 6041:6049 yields -5.83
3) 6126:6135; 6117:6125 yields -5.85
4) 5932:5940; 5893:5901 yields -5.88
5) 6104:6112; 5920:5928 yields -5.87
